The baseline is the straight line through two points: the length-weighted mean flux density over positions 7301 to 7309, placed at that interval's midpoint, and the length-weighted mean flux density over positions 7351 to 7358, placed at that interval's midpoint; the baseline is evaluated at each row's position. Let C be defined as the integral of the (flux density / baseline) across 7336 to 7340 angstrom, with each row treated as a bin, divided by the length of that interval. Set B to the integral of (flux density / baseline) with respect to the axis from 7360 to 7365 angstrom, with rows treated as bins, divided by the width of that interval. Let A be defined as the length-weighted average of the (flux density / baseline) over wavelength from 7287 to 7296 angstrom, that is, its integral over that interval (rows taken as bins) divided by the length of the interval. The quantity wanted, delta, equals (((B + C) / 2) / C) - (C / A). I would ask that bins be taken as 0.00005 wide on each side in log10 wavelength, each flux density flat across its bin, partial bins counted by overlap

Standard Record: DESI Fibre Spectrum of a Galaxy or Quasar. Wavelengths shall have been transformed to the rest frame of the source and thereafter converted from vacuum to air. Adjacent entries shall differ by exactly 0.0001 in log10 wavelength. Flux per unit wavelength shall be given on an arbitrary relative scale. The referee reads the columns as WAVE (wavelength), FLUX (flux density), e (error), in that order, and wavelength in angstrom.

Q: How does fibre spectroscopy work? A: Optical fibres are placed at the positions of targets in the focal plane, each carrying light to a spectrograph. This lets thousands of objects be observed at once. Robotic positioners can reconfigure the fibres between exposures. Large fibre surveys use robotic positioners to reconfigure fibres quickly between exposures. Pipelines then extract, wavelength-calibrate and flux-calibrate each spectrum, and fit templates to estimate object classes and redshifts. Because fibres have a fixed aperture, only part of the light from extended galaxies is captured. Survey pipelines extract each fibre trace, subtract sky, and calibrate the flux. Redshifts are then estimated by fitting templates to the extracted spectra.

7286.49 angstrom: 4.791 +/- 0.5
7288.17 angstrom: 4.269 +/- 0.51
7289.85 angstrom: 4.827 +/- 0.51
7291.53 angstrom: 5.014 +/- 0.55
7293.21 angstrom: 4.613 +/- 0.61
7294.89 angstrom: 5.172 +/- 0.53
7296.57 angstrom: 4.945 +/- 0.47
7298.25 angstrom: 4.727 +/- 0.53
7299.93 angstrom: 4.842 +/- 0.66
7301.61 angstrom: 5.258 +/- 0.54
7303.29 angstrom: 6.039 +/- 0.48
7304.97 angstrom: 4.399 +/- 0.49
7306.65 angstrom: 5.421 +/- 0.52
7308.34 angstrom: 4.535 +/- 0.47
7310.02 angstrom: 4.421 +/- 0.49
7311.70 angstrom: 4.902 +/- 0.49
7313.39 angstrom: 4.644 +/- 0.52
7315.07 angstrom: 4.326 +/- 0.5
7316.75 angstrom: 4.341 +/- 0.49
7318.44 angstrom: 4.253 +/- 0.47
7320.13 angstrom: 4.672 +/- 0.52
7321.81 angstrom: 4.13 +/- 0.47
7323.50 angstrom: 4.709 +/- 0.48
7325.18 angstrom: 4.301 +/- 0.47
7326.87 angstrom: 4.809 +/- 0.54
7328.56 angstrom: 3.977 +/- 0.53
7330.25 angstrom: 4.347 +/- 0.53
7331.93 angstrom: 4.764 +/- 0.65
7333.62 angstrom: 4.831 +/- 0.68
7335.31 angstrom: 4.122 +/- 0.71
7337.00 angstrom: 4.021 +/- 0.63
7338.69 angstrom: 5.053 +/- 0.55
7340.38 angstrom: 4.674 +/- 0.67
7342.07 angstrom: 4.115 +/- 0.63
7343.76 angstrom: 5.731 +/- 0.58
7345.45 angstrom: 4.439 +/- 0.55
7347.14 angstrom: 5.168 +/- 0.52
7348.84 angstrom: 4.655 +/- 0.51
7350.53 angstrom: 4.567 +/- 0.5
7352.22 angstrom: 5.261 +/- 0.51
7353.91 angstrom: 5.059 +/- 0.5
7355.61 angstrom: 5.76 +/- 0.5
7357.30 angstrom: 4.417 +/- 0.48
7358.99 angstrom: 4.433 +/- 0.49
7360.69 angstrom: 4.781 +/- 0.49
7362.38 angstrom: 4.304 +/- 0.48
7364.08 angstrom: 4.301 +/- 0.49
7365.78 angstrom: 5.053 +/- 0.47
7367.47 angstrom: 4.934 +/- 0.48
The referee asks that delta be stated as 0.039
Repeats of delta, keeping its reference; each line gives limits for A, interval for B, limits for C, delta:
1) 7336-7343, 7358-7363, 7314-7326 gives 0.035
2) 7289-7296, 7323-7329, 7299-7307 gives -0.124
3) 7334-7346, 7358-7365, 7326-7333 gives 0.026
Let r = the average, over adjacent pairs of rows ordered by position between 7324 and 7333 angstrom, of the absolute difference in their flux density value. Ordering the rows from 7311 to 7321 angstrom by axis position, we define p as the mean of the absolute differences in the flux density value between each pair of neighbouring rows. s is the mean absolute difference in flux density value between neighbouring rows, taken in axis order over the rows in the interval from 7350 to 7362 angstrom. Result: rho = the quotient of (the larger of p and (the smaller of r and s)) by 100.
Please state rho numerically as 0.0053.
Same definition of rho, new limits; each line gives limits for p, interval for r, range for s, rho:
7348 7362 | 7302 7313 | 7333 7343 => 0.0056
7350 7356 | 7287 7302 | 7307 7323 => 0.0053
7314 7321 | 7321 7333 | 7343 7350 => 0.0052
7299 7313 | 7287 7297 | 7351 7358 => 0.0076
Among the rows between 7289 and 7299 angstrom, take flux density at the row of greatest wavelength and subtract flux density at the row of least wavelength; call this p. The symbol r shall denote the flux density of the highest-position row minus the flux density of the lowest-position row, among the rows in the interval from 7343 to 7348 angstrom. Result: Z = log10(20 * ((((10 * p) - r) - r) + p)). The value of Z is -0.3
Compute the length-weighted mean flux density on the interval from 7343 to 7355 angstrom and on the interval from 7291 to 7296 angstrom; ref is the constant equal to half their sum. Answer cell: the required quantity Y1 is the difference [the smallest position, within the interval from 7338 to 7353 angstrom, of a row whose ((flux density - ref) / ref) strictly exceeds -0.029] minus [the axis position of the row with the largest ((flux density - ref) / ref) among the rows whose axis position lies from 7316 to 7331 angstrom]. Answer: 11.8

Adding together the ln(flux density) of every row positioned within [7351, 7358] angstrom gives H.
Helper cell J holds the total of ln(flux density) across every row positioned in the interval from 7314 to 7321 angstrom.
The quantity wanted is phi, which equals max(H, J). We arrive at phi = 6.52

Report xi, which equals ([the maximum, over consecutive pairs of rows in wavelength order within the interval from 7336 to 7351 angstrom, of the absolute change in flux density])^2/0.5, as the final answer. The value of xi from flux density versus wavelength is 5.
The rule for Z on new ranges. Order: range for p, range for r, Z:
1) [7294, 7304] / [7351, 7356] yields 2.2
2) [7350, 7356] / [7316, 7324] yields 2.4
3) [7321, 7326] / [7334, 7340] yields -0.4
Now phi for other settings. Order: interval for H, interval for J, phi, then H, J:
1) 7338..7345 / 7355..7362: 6.32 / 6.32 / 6.3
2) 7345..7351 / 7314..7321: 6.19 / 6.19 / 5.9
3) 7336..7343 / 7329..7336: 6.02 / 5.97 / 6.0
